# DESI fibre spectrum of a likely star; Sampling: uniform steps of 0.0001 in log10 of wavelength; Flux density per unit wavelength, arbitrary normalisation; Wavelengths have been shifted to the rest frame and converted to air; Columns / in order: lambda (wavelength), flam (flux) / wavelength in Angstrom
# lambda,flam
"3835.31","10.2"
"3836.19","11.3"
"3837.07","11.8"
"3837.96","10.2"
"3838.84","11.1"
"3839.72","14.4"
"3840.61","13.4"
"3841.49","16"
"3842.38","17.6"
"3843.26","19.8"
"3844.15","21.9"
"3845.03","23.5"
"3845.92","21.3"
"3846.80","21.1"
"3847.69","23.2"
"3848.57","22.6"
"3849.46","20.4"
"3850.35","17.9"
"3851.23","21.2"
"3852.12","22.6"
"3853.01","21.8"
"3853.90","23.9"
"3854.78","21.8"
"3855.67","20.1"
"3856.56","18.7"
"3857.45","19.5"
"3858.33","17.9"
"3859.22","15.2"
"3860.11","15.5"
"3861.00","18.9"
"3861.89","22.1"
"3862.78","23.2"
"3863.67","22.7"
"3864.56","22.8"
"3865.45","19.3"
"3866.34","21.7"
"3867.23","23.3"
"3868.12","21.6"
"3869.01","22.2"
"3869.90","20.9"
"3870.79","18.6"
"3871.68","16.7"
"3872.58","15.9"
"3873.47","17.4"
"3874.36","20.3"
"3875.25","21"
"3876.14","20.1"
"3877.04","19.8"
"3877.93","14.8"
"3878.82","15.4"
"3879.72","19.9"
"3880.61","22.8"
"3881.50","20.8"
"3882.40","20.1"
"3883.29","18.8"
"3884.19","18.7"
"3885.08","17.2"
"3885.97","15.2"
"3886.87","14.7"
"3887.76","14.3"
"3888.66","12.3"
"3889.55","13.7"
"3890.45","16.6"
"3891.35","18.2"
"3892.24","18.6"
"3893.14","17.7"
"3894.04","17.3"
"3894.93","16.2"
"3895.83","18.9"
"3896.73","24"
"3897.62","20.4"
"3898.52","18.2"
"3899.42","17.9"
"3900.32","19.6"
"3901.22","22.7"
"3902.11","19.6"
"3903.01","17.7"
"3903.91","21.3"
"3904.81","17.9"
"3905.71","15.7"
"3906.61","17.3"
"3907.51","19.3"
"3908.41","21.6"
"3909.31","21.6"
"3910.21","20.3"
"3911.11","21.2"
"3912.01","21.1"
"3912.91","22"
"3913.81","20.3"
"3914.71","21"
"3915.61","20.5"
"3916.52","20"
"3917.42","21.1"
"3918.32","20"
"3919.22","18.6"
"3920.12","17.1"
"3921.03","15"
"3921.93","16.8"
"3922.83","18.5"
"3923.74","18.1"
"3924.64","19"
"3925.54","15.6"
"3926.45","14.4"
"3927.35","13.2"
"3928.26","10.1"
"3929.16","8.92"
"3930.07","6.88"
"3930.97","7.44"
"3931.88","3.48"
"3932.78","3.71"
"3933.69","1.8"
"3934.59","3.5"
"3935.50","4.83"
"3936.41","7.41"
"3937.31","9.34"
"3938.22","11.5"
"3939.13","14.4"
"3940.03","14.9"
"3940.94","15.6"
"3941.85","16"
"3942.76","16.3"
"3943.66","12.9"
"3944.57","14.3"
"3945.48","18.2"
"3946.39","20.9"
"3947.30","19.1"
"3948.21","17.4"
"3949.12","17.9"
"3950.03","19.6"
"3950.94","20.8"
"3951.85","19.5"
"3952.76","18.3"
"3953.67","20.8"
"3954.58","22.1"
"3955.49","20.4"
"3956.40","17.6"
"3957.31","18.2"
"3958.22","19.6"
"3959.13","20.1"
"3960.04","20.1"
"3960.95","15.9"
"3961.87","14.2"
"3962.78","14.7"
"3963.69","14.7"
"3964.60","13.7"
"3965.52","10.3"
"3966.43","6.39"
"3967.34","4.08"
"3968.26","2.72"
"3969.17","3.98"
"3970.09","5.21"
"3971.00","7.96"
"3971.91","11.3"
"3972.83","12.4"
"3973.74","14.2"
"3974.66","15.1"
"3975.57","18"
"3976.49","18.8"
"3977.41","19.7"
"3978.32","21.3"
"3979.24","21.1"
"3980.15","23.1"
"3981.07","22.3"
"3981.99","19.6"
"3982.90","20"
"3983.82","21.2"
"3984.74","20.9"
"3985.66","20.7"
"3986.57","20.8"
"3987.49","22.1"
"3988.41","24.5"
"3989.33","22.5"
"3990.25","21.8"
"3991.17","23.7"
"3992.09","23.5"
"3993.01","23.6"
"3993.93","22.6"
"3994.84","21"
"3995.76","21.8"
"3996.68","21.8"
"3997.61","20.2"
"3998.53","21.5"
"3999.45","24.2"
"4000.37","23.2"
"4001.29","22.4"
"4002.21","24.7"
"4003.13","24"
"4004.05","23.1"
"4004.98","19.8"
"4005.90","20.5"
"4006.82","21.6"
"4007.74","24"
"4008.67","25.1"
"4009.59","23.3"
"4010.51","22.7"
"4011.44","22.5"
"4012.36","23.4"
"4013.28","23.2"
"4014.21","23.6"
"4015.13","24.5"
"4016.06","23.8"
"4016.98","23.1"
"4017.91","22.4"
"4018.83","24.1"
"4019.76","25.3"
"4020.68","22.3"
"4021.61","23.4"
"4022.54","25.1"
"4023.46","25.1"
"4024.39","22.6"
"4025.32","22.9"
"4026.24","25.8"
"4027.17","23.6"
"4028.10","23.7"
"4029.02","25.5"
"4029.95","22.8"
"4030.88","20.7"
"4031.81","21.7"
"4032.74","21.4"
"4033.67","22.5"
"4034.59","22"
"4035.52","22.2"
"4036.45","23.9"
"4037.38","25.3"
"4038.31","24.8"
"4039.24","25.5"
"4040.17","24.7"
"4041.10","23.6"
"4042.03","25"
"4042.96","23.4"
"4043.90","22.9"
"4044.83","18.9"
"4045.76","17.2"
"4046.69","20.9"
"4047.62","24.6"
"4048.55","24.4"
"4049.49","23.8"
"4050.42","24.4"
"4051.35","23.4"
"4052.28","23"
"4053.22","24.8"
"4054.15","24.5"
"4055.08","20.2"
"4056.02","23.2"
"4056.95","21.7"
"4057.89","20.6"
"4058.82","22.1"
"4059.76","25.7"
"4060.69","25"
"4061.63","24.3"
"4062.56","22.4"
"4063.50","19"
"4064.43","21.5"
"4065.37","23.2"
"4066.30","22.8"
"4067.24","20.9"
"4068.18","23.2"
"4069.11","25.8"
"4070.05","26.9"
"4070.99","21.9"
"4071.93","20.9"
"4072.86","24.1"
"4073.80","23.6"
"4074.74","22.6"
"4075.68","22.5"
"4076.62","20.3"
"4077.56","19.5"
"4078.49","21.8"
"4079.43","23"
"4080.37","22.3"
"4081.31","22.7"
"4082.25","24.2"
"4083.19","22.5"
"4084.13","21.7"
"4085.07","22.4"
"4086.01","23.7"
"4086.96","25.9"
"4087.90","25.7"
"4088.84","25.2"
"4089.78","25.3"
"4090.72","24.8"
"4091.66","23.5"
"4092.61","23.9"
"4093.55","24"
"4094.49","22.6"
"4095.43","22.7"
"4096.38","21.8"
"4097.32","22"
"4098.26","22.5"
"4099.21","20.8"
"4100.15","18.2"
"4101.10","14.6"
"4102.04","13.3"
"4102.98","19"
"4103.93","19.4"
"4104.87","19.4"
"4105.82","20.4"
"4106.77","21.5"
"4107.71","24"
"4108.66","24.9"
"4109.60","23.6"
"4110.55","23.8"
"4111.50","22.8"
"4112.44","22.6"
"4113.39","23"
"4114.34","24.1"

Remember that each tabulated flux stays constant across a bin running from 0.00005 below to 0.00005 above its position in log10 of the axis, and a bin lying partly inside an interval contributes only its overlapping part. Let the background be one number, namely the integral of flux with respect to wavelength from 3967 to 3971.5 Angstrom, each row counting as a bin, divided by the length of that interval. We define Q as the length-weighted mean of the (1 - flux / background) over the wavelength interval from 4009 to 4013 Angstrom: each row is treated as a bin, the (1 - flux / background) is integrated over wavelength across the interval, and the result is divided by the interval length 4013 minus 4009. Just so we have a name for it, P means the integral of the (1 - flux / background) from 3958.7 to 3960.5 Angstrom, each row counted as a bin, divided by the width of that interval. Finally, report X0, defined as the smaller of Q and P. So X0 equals -3.73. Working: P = -3.12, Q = -3.7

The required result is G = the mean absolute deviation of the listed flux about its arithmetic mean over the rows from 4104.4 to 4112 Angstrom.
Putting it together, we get 1.6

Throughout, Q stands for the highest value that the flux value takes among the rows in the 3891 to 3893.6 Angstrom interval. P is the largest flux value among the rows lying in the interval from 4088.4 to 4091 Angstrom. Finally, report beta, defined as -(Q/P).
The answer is -0.7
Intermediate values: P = 25.3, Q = 18.6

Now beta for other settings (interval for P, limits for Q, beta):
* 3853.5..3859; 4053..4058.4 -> -1.0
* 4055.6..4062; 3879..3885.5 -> -0.9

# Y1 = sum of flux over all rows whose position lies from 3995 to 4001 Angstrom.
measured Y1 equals 133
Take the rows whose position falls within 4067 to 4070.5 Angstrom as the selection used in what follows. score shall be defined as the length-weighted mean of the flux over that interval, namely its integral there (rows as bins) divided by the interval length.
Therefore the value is 24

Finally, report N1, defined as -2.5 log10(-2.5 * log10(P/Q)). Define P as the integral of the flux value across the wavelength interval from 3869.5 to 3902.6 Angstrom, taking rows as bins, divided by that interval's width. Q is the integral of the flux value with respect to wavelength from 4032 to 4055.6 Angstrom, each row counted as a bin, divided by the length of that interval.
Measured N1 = 1.5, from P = 18.2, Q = 23.1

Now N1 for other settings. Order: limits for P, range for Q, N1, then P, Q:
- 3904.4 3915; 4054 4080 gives 2.2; 19.9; 22.6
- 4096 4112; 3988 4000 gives 2.6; 20.7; 22.5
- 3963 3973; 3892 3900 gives 0.2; 8.5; 18.8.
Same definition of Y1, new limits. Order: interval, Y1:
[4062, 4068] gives 130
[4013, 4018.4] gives 141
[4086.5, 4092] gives 150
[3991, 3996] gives 136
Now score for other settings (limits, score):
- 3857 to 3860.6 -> 17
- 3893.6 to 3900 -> 19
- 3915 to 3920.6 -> 20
